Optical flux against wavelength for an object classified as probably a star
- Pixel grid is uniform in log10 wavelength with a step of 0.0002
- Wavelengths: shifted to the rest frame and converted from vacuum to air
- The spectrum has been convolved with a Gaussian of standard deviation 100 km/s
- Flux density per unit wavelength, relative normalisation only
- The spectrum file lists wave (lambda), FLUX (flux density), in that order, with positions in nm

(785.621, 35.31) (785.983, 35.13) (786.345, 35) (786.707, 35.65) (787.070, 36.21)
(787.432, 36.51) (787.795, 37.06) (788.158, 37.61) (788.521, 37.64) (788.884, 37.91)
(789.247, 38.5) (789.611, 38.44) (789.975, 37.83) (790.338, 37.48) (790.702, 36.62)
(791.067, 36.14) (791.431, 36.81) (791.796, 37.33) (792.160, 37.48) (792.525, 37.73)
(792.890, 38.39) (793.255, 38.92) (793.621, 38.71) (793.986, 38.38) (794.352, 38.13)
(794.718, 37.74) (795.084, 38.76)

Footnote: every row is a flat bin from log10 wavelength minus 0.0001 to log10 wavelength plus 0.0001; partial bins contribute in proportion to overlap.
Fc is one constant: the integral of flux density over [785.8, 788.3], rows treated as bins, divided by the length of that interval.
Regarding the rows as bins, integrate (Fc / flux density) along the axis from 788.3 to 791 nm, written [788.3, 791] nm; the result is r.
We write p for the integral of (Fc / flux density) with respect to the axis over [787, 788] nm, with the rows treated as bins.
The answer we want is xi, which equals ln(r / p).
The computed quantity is 1.0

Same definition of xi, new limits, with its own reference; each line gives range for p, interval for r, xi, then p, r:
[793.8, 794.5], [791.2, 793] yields 1.0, 0.7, 1.7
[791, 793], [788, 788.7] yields -1.1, 1.9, 0.7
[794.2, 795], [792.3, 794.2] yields 0.9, 0.8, 1.8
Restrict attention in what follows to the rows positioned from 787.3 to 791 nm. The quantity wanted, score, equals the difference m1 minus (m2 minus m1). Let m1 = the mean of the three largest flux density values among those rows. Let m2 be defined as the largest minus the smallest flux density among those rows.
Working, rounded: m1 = 38.3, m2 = 2.0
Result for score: 75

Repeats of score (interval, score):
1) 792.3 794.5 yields 76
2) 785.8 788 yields 71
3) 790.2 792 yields 73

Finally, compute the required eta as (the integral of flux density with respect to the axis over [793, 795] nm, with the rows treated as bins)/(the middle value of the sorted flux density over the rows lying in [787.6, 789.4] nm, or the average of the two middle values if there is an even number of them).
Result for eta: 2.04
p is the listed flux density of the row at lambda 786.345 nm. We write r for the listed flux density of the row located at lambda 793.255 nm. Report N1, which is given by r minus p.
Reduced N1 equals 3.9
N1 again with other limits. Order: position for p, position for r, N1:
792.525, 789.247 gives 0.8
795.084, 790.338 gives -1.3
